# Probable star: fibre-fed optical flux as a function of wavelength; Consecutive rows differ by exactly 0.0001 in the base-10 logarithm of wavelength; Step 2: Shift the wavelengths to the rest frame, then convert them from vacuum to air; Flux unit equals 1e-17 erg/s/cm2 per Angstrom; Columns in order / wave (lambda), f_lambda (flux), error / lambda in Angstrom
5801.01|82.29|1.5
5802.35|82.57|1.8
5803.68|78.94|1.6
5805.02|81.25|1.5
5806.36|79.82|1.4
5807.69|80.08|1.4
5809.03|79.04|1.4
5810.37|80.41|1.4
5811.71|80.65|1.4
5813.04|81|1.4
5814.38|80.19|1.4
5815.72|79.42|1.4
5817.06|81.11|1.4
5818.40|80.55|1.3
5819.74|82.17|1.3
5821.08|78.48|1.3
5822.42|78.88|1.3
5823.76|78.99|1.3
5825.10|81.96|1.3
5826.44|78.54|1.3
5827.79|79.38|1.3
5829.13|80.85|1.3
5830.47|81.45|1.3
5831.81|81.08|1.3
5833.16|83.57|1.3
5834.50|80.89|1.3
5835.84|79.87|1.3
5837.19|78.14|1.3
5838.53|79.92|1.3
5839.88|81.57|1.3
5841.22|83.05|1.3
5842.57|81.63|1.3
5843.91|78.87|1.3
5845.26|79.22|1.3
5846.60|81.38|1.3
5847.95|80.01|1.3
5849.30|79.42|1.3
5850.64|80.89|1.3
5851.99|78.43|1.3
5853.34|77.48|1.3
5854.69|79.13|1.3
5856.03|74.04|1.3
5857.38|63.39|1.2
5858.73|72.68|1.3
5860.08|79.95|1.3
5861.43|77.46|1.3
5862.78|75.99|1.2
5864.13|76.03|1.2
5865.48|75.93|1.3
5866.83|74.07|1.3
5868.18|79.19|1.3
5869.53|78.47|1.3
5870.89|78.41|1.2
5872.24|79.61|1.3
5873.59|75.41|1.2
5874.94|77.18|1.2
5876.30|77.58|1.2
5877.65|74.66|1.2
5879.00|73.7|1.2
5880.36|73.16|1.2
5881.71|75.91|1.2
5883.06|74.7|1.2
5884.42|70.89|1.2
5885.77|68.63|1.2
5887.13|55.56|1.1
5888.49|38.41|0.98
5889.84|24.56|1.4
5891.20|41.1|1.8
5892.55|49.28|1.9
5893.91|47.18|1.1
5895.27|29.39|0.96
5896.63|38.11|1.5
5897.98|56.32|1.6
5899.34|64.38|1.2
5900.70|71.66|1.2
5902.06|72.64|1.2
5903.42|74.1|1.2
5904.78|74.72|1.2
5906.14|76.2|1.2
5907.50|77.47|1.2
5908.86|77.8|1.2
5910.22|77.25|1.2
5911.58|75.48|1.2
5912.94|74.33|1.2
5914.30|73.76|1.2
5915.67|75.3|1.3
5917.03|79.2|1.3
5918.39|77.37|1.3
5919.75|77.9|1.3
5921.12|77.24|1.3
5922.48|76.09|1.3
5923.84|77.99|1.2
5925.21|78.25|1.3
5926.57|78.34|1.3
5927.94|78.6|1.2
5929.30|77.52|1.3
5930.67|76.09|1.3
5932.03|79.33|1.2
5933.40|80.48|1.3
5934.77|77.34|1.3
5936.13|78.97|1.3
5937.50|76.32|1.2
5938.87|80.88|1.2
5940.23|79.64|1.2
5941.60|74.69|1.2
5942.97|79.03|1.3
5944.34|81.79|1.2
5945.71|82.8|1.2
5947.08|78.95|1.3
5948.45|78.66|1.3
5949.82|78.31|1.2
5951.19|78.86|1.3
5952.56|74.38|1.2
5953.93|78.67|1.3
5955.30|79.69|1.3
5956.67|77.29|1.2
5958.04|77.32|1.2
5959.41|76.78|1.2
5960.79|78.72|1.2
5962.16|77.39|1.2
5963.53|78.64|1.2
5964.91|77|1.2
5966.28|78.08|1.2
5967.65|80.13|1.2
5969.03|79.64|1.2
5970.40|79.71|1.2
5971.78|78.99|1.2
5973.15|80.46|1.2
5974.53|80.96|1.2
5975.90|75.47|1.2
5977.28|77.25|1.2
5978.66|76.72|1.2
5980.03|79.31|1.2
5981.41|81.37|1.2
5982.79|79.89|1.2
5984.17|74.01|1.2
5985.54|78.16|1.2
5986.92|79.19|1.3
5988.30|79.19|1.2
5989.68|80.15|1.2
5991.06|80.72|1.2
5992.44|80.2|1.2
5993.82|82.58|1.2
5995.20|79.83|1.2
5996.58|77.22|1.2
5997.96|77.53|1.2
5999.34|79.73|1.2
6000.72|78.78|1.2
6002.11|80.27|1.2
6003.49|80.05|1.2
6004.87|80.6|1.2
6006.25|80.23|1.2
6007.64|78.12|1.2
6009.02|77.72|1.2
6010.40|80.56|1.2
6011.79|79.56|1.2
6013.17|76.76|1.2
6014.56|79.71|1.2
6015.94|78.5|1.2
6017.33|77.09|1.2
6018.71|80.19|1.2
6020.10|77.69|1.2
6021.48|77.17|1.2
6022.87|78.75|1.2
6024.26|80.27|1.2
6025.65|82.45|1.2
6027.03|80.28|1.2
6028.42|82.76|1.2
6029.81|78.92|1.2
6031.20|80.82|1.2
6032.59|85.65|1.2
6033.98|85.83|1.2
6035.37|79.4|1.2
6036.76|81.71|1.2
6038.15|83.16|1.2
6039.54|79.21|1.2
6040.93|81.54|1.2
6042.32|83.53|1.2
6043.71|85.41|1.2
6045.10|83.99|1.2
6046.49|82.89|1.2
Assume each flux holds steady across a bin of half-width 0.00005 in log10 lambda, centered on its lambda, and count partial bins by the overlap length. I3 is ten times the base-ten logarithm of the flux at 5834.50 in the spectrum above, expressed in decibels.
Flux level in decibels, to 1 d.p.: 19.1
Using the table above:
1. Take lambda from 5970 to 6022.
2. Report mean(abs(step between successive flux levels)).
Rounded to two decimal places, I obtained 1.74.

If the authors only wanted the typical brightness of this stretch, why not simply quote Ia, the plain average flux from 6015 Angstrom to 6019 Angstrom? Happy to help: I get 78.6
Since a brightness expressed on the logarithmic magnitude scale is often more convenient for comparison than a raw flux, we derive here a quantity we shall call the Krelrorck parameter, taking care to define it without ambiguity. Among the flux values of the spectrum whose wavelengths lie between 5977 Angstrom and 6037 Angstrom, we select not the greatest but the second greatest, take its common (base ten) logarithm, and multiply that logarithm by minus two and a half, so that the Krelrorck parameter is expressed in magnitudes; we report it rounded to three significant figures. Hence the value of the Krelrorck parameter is -4.83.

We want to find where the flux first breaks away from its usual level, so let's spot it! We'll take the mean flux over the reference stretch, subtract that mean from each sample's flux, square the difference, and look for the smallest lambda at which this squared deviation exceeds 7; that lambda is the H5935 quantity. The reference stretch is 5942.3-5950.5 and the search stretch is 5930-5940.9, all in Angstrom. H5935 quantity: 5930.67 Angstrom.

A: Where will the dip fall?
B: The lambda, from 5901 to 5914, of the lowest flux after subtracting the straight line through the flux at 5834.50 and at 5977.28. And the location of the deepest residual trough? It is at 5902.06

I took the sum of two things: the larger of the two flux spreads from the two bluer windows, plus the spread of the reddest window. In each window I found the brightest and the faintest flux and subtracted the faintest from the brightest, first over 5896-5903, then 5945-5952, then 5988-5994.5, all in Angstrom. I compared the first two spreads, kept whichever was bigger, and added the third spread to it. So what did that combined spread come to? 38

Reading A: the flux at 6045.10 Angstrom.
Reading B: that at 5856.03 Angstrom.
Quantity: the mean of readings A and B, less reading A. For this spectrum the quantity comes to -5.0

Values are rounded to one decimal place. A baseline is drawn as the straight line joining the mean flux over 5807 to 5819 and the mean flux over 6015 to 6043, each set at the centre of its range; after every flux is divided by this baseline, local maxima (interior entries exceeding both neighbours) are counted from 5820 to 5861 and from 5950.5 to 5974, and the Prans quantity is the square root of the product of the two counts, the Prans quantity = 6.5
